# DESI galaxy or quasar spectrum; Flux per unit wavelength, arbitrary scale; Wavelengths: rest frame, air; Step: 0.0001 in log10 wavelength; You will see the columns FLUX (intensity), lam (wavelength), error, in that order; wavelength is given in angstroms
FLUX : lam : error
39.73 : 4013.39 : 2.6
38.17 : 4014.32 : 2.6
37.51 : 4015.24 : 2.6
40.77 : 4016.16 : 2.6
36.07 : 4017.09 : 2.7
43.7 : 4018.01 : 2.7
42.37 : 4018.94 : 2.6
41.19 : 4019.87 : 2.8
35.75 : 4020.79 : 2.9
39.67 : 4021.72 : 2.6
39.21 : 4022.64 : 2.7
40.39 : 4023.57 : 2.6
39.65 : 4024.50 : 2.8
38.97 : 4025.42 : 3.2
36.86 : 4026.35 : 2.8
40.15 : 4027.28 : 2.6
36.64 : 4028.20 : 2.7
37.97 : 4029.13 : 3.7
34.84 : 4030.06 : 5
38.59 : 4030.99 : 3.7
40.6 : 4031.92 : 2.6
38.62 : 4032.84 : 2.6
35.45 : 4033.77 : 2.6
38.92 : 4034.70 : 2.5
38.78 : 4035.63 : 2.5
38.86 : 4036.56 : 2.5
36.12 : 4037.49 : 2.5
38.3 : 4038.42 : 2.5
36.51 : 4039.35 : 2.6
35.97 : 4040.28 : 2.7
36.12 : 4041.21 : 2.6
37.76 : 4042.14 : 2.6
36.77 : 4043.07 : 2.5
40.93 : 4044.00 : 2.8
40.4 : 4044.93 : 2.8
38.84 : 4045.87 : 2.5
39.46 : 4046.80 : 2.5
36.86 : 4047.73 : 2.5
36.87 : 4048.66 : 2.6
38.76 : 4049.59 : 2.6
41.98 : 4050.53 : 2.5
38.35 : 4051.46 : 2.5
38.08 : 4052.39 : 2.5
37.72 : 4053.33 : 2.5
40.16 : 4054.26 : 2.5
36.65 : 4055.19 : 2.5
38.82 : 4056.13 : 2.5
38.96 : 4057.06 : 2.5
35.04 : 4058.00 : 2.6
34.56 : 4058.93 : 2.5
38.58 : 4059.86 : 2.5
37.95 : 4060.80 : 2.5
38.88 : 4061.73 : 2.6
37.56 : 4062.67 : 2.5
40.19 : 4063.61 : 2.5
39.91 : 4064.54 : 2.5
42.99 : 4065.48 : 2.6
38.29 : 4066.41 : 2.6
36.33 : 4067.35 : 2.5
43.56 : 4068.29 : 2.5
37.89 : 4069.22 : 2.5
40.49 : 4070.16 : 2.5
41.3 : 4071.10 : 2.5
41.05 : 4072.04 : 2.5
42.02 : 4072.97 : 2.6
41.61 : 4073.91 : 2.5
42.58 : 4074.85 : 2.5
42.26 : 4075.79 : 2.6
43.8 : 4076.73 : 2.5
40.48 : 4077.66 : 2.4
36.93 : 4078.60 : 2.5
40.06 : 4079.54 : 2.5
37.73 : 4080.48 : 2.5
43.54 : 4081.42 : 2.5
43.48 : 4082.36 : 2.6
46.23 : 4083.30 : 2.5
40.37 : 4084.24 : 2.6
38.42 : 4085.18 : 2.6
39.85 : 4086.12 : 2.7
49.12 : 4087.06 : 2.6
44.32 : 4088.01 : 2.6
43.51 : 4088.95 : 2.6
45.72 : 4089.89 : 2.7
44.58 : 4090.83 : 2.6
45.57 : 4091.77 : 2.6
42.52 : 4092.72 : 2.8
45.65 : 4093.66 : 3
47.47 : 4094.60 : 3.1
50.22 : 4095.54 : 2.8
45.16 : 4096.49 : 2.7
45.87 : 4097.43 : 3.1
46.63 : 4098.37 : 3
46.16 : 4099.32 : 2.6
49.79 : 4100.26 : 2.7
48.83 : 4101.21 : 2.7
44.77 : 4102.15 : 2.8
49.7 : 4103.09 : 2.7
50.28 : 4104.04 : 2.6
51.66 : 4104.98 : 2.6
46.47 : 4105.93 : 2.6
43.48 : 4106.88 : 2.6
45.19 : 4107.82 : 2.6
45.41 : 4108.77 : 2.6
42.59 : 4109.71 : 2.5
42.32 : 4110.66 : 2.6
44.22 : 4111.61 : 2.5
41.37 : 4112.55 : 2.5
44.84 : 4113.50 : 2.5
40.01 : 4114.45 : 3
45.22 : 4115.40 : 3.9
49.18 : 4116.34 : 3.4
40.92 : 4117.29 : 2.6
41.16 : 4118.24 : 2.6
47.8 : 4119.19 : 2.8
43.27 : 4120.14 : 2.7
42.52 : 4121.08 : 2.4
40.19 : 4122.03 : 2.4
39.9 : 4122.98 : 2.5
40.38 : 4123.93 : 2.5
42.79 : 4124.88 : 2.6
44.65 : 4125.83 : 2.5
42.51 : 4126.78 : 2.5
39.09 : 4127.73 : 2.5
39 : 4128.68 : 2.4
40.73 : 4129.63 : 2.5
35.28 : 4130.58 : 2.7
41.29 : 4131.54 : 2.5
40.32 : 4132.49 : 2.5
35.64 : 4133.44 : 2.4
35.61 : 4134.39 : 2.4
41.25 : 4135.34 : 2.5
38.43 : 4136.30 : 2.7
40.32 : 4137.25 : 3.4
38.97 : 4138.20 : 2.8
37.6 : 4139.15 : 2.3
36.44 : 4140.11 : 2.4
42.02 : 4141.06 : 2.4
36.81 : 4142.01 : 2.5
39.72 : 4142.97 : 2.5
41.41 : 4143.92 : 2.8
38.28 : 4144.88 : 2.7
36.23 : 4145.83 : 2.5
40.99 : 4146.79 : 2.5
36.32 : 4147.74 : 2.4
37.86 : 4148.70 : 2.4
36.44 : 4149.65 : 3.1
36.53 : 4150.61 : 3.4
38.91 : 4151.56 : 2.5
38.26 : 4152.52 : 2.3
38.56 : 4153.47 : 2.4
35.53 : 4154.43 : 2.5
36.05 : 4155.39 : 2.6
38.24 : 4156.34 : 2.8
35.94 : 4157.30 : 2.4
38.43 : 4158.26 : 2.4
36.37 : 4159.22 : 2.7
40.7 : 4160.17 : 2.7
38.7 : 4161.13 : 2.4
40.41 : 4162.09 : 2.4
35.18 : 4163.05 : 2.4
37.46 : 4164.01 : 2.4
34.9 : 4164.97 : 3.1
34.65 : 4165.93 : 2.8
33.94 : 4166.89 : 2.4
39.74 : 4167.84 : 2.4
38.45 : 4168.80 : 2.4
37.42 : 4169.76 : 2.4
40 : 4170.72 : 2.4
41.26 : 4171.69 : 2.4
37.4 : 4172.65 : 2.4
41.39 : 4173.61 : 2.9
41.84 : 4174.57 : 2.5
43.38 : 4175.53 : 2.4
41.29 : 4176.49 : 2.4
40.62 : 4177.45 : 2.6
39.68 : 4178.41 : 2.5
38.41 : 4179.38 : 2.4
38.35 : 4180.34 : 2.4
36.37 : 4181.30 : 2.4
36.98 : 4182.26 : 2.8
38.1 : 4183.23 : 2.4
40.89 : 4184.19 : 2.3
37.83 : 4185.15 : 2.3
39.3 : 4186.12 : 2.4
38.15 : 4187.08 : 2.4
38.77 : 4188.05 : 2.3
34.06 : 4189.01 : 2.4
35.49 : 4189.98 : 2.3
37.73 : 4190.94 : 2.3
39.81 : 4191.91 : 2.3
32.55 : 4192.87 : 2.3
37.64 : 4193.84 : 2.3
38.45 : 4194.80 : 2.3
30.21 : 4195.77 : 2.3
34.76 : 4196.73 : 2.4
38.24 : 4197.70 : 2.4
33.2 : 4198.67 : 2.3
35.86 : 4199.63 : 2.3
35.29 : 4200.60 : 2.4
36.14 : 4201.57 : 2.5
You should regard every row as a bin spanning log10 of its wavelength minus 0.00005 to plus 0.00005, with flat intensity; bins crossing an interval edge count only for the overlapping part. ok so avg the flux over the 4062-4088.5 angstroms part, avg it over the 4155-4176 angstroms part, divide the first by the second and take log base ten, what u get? 0.03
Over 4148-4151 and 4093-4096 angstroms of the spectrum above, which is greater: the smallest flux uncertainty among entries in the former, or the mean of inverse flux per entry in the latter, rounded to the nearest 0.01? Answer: 2.40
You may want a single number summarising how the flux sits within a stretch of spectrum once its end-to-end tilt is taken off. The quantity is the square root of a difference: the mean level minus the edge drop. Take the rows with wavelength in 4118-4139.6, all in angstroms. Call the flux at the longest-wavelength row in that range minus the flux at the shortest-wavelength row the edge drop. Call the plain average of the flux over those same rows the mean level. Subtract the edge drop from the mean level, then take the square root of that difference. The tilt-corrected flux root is 6.63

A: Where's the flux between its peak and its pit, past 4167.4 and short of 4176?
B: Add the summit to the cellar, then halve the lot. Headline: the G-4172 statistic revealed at 40.4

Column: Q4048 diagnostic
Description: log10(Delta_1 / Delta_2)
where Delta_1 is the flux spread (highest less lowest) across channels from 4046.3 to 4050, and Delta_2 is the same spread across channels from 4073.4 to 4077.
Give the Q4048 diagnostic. 0.1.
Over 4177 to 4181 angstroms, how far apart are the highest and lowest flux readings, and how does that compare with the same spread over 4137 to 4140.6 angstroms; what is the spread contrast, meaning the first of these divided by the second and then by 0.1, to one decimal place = 5.9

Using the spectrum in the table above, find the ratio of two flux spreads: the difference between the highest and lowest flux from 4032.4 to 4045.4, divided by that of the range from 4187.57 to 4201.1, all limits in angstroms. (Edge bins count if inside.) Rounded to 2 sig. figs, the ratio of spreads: 0.57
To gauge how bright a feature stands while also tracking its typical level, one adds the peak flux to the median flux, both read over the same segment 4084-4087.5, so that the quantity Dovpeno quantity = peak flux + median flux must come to 89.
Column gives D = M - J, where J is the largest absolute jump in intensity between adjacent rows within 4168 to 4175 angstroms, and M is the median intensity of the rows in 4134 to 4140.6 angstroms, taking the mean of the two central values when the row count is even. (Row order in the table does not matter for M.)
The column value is 34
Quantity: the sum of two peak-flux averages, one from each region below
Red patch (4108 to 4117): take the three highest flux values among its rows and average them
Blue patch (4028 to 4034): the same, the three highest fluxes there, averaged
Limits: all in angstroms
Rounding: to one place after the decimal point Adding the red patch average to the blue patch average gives 85.9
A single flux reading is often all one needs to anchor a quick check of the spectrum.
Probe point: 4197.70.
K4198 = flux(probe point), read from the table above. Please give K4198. 38.24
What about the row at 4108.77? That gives 45.41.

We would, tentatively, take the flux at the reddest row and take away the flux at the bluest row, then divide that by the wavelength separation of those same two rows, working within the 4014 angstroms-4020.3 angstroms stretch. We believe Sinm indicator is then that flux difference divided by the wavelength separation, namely 0.54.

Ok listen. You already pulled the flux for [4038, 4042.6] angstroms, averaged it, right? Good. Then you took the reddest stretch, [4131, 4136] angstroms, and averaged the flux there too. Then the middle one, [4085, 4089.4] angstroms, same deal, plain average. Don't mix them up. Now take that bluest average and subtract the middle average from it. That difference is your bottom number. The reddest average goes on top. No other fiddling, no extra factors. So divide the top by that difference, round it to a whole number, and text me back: -6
